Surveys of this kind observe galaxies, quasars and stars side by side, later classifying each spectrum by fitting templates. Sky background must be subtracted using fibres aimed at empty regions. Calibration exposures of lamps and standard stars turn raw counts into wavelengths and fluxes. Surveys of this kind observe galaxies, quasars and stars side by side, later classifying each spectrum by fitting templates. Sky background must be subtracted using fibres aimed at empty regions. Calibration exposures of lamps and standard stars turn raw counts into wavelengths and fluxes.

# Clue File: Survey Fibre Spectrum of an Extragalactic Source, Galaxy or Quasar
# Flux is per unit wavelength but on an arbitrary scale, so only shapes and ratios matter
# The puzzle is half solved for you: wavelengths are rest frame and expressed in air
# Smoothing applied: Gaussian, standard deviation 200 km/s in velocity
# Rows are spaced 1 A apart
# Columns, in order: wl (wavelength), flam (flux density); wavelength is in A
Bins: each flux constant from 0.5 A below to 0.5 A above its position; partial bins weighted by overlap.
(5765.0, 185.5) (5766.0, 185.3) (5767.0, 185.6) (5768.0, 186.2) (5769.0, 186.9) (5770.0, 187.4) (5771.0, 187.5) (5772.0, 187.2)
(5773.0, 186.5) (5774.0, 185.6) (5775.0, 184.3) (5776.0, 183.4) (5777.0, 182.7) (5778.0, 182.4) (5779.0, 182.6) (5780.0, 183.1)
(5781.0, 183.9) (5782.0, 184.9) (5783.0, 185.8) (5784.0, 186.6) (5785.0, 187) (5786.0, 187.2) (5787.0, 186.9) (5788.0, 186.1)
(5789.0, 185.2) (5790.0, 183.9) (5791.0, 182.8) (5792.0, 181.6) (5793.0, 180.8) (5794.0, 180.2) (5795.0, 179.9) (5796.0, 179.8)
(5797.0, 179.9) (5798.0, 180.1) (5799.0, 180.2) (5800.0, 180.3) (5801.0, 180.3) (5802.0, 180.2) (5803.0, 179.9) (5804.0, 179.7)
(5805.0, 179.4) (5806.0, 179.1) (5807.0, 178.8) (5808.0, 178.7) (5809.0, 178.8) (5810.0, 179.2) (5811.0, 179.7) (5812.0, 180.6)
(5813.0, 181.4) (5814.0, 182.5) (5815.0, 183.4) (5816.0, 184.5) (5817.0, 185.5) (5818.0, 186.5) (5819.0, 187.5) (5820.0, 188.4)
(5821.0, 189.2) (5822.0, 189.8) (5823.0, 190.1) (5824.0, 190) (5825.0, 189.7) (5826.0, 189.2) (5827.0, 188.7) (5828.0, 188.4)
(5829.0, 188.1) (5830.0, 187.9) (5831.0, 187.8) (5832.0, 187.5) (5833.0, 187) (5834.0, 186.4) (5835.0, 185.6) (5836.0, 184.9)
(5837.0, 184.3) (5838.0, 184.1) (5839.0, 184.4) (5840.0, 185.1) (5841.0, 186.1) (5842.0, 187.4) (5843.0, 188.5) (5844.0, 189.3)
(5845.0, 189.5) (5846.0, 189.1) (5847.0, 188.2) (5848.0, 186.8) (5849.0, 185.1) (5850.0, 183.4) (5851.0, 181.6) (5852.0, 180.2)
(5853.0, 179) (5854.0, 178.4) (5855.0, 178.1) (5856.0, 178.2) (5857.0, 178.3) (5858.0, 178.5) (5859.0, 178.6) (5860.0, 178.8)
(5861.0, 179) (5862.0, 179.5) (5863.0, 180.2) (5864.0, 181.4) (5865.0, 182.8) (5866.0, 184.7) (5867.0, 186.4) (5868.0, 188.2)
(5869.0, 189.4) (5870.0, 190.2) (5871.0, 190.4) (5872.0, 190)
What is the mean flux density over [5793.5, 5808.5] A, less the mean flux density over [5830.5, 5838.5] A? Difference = -6.2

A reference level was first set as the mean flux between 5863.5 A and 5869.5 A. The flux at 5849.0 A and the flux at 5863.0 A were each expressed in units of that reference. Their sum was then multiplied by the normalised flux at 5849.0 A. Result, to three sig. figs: 1.97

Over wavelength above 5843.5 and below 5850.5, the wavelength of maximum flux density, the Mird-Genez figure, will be 5845.0 A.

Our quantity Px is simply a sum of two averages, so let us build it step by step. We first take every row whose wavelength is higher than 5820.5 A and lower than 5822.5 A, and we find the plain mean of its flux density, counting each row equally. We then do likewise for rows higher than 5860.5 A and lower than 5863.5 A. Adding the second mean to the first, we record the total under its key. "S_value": 369.1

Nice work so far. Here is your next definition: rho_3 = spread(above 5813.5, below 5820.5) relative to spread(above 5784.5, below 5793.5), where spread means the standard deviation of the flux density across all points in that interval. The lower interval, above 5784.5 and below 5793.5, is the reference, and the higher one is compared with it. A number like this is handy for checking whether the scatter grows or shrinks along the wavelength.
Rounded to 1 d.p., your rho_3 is 0.9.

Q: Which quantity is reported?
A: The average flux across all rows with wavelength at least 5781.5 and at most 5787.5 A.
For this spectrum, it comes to 186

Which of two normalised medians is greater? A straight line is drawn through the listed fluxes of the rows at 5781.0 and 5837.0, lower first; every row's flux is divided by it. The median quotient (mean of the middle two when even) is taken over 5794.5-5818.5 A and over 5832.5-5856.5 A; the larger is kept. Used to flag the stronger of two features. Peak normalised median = 1.004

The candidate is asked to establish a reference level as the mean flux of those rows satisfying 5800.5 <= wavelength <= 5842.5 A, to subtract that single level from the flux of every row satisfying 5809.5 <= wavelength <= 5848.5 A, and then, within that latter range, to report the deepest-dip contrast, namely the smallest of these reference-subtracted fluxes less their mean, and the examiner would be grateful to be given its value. -7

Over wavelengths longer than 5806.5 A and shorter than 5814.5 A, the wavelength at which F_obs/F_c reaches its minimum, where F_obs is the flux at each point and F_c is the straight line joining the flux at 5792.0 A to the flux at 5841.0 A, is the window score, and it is 5808.0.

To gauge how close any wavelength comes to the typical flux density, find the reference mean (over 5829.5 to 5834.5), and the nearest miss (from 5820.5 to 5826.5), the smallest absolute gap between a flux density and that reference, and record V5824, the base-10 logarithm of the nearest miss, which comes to 0.27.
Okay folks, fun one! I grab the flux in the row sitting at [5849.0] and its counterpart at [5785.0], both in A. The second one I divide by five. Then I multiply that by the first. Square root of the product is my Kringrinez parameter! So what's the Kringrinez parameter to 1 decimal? 83.2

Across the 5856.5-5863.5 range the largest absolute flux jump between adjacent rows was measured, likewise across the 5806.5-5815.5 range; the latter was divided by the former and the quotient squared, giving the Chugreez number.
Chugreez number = 2.5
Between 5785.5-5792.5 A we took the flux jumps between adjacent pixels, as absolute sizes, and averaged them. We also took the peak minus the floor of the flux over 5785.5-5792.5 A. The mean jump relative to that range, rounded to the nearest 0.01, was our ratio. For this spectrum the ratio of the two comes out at 0.17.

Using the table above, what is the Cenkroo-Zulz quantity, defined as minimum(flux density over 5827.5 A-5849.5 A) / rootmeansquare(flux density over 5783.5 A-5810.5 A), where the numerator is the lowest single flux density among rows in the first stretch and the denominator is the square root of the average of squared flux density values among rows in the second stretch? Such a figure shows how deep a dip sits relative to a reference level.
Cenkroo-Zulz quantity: 1.01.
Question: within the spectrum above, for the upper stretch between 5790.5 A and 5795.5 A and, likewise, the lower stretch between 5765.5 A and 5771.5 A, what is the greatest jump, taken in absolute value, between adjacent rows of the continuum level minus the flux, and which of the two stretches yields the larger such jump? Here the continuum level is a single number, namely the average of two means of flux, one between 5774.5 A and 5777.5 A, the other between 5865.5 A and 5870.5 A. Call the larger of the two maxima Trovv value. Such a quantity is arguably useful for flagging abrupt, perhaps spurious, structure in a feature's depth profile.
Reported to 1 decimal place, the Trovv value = 1.2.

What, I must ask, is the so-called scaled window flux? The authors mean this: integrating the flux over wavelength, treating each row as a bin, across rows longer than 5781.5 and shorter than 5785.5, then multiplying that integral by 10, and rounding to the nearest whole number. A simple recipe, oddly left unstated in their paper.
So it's 7443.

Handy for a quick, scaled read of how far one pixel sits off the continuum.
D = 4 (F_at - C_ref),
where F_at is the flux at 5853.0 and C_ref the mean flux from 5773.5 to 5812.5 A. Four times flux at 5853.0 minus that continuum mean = -12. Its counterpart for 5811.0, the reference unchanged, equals -10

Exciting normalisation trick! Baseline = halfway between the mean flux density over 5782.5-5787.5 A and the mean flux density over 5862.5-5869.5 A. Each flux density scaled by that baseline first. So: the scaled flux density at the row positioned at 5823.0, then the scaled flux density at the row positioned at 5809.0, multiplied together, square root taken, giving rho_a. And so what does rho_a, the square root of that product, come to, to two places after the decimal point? 0.99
